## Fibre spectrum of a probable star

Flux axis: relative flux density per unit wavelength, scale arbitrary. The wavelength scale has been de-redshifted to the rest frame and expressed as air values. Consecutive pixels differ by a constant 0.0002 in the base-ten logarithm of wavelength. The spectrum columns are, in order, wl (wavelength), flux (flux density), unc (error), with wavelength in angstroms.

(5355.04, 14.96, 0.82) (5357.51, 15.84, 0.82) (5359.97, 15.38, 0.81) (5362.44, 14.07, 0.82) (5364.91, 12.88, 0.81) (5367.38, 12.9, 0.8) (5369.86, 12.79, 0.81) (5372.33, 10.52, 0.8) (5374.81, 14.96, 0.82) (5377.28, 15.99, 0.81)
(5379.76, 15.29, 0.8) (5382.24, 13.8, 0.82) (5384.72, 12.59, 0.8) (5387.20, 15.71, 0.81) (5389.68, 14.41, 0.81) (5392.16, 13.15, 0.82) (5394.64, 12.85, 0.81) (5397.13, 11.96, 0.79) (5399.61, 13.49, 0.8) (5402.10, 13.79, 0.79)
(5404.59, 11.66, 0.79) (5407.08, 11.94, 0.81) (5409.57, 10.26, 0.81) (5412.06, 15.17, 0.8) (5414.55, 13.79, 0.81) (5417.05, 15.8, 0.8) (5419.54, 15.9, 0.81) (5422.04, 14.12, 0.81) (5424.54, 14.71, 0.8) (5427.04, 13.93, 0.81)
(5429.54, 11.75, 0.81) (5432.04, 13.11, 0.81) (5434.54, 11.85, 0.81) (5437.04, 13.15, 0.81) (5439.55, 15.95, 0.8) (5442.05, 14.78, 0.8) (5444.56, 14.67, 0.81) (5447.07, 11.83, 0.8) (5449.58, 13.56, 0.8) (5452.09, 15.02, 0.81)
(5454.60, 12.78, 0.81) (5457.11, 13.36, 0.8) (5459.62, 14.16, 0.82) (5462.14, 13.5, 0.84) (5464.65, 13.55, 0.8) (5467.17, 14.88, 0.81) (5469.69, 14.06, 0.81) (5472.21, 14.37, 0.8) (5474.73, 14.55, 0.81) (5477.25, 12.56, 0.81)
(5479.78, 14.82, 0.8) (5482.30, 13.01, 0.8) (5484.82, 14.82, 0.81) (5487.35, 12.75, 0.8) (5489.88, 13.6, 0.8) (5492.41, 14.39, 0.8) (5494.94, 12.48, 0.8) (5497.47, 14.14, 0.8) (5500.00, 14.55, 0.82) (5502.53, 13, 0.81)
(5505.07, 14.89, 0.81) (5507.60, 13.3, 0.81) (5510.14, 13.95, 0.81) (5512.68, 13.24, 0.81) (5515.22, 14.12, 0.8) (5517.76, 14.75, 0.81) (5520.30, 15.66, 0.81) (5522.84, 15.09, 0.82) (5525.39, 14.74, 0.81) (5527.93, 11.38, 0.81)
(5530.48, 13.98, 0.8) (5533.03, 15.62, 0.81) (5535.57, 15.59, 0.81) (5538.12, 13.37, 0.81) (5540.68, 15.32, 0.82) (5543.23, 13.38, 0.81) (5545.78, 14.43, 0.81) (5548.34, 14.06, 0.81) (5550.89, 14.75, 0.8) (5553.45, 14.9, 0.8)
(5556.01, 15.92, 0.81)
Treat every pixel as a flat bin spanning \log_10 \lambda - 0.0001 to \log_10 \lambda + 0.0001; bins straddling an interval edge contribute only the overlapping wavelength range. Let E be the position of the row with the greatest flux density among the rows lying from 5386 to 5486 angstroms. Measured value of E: 5439.55 angstroms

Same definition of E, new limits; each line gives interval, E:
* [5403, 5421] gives 5419.54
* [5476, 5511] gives 5505.07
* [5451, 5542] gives 5520.30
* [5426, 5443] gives 5439.55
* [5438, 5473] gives 5439.55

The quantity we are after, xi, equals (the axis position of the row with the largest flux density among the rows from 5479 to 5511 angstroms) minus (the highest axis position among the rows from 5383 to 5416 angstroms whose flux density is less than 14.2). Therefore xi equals 90.5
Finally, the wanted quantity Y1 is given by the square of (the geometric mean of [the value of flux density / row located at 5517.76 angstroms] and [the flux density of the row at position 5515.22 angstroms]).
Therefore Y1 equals 208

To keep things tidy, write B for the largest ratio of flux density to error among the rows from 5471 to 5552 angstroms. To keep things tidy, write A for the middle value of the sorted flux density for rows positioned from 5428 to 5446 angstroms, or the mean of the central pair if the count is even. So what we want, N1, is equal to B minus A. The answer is 6.18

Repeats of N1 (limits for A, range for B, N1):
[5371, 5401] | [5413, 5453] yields 6.29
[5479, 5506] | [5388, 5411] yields 3.65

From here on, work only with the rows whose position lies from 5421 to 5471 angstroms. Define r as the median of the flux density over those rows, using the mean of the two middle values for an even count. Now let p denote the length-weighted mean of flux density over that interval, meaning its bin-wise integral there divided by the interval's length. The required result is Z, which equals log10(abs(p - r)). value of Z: -2.0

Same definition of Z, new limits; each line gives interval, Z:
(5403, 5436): -0.4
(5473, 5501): -0.5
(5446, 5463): -1.6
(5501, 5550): -1.0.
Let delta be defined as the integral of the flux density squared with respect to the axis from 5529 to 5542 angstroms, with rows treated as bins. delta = 2828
